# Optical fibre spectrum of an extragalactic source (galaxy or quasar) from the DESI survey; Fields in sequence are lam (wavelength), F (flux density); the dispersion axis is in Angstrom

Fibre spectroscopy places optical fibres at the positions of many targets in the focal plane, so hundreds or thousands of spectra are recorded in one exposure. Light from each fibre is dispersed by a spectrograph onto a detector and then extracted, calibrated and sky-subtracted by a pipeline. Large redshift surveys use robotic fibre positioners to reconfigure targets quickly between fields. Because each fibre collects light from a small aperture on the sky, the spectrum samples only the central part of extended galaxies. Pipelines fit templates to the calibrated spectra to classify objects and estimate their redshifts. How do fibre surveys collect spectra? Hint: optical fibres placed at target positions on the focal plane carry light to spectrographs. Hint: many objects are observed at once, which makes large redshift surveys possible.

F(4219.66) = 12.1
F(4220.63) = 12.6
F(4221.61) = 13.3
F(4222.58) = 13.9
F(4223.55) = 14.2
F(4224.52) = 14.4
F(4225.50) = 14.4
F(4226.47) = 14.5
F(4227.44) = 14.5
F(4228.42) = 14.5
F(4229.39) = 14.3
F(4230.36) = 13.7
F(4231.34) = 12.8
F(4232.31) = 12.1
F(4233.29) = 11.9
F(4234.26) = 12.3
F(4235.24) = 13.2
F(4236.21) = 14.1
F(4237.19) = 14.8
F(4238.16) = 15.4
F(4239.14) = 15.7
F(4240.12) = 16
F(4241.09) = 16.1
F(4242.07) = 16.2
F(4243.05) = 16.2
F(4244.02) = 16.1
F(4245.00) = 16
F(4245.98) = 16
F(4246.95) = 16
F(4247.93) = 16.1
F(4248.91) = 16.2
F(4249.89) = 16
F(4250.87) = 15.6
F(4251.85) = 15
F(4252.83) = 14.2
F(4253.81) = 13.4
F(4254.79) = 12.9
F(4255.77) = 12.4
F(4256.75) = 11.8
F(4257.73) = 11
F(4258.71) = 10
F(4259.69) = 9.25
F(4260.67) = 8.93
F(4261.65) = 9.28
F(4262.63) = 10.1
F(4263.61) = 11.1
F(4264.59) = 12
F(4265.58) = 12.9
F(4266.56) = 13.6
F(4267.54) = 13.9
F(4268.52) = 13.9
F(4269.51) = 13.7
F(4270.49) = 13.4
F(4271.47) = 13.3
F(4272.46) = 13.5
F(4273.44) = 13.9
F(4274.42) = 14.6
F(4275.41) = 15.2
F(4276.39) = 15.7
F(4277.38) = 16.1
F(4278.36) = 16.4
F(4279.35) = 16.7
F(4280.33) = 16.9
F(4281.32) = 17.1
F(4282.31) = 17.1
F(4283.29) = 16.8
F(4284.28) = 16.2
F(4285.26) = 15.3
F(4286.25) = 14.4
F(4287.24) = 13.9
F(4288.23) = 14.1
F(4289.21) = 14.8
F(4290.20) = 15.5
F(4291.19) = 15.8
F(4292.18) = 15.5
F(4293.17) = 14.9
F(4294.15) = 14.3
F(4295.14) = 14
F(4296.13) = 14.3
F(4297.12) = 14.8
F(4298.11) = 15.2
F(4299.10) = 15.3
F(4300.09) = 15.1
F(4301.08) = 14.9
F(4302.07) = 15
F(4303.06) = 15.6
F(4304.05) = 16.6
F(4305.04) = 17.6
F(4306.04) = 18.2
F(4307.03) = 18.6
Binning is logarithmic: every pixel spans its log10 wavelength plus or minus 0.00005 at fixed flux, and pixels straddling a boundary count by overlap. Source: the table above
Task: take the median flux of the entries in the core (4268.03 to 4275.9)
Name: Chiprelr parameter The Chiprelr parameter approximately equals 13.8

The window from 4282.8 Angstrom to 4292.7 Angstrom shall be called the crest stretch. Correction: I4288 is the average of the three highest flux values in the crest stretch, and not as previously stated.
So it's 16.3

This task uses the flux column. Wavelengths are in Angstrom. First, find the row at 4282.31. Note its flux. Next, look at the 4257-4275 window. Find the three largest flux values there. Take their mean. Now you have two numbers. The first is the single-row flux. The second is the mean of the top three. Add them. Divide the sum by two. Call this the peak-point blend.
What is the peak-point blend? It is 15.6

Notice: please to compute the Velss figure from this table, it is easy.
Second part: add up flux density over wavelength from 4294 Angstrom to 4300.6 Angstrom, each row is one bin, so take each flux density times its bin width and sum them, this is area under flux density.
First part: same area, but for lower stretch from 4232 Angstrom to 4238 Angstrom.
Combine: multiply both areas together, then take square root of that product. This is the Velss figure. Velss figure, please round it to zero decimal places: 88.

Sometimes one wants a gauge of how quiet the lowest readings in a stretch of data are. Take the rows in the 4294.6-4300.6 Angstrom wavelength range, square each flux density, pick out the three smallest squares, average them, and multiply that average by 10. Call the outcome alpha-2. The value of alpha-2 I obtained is 2065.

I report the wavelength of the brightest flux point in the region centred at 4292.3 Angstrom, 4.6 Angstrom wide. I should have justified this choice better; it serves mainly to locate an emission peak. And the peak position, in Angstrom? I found 4291.19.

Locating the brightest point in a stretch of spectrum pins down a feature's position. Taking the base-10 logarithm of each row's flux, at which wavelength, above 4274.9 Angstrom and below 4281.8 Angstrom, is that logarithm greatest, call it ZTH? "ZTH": 4281.32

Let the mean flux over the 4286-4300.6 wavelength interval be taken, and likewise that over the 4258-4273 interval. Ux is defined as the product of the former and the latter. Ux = 176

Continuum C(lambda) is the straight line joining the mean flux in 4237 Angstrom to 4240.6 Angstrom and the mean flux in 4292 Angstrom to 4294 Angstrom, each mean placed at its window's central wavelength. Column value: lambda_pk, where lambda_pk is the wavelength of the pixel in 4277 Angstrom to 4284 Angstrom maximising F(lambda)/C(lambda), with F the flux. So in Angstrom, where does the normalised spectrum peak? 4282.31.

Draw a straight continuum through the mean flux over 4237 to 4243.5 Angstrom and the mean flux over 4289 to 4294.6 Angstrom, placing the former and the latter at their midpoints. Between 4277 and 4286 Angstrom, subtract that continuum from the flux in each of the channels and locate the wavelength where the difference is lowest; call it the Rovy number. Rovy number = 4285.26 Angstrom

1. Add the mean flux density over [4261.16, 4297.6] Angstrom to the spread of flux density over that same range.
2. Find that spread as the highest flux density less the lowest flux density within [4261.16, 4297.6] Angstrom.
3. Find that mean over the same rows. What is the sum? 22.3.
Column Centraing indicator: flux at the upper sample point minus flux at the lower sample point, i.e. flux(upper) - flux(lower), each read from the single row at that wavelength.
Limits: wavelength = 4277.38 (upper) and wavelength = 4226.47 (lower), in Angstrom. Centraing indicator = 1.6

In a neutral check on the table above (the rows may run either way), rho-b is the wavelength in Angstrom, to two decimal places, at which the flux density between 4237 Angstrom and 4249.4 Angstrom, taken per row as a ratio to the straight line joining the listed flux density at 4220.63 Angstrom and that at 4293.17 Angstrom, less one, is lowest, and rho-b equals 4237.19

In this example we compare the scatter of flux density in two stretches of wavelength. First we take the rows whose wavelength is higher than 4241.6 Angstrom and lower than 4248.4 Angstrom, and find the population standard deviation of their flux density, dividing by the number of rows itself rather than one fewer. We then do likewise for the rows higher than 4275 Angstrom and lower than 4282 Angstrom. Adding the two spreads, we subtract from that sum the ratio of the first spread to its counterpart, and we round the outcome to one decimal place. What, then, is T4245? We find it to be 0.6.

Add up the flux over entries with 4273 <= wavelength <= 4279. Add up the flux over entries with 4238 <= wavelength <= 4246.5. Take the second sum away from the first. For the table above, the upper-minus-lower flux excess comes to -52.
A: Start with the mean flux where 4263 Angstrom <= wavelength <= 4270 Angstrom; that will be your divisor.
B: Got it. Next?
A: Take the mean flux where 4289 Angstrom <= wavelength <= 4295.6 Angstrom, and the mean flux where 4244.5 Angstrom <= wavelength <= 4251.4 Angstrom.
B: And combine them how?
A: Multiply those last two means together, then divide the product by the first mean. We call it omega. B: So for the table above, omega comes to 18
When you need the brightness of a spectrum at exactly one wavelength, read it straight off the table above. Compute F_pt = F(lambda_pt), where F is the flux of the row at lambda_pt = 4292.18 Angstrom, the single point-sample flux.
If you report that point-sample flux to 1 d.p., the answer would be 15.5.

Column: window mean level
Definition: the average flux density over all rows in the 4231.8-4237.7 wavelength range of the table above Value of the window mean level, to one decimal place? 13.1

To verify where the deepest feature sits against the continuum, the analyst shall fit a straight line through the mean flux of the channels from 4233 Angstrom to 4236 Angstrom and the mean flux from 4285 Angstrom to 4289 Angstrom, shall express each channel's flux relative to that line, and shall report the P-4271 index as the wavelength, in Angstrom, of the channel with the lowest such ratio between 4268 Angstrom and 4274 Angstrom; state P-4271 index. 4271.47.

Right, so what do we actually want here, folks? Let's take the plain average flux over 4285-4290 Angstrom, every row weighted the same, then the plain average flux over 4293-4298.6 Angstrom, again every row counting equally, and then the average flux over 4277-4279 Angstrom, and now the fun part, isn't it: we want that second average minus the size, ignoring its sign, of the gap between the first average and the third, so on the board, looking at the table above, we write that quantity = 12.8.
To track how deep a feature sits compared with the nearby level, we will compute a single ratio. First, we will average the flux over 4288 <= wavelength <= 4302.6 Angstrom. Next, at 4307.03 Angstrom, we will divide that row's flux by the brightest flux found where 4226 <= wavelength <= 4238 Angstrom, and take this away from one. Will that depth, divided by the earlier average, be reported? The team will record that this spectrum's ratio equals -0.017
